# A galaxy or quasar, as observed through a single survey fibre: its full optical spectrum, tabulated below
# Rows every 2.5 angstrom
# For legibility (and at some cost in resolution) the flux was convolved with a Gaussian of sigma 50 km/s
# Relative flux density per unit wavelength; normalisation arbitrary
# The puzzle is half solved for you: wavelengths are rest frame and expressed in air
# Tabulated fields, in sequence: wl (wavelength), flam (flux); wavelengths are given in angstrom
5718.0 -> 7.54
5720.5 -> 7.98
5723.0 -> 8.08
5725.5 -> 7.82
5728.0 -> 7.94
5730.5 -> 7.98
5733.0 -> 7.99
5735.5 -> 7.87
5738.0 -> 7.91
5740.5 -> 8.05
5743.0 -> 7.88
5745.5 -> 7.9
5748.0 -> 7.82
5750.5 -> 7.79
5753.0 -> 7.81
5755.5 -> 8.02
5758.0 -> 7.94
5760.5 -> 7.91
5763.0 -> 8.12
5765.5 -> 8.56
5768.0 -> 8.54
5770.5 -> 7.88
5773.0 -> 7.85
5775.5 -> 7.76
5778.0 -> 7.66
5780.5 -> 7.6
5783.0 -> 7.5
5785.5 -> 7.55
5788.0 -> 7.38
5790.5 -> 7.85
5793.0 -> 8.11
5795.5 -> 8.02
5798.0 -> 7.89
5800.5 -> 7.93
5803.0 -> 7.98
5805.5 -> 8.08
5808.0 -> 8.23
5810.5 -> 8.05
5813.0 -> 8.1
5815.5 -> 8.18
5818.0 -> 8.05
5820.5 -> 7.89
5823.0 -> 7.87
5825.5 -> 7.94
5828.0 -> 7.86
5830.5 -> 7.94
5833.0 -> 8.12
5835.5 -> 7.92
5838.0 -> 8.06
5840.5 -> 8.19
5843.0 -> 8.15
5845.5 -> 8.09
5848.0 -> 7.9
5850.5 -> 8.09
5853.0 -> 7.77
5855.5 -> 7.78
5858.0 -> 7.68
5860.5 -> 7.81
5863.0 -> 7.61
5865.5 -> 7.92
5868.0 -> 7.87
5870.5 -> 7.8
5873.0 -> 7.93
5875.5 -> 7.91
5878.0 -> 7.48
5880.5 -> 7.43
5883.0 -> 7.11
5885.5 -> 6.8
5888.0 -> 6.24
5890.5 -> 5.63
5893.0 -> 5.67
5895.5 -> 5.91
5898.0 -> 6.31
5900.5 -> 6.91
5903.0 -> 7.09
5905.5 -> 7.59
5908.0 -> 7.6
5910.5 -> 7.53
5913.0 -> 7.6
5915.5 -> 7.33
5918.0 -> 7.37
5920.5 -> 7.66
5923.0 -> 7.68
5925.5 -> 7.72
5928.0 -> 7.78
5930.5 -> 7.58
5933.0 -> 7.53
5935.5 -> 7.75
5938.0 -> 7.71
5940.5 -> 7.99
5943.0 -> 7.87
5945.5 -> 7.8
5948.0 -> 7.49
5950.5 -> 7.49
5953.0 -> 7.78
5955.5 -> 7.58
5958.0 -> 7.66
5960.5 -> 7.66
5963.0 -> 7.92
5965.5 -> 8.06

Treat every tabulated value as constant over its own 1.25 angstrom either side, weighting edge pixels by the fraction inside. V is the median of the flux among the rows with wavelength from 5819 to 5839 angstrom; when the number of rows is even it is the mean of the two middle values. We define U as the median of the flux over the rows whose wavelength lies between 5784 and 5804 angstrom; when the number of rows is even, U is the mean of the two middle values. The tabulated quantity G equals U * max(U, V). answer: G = 62.7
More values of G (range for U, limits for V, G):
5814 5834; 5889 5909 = 63.0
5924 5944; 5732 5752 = 61.0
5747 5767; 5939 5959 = 62.8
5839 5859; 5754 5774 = 63.9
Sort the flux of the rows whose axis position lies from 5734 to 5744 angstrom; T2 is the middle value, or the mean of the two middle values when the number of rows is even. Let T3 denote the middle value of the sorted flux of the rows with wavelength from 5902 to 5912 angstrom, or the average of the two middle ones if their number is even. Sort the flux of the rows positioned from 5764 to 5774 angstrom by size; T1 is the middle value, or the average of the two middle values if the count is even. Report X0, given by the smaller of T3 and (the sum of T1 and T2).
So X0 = 7.56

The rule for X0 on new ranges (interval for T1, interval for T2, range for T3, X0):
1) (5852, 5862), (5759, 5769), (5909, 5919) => 7.45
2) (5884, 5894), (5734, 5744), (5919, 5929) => 7.70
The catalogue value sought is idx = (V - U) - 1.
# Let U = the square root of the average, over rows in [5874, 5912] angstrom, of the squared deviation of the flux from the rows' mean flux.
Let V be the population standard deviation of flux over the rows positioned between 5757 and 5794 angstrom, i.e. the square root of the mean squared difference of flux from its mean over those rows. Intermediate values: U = 0.73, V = 0.333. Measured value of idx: -1.40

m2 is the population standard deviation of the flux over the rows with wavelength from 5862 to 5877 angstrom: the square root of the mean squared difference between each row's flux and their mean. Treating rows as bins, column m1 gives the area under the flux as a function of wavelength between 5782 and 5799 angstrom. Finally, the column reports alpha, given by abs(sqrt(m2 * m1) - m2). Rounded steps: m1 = 132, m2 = 0.11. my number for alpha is 3.7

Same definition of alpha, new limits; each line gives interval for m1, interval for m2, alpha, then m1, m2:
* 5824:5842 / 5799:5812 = 3.7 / 144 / 0.10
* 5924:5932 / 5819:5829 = 1.3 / 62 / 0.03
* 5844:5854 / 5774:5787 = 2.6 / 80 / 0.09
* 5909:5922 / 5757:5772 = 5.0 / 98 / 0.29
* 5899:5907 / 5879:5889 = 4.6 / 57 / 0.44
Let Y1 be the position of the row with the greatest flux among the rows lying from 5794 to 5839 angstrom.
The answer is 5808.0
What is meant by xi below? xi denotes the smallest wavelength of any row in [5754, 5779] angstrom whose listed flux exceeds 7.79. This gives 5755.5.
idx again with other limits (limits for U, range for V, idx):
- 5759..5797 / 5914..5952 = -1.16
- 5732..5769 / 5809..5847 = -1.12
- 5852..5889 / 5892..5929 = -0.80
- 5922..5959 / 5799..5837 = -1.03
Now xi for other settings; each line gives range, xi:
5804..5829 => 5805.5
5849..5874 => 5850.5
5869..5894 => 5870.5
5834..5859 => 5835.5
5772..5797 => 5773.0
